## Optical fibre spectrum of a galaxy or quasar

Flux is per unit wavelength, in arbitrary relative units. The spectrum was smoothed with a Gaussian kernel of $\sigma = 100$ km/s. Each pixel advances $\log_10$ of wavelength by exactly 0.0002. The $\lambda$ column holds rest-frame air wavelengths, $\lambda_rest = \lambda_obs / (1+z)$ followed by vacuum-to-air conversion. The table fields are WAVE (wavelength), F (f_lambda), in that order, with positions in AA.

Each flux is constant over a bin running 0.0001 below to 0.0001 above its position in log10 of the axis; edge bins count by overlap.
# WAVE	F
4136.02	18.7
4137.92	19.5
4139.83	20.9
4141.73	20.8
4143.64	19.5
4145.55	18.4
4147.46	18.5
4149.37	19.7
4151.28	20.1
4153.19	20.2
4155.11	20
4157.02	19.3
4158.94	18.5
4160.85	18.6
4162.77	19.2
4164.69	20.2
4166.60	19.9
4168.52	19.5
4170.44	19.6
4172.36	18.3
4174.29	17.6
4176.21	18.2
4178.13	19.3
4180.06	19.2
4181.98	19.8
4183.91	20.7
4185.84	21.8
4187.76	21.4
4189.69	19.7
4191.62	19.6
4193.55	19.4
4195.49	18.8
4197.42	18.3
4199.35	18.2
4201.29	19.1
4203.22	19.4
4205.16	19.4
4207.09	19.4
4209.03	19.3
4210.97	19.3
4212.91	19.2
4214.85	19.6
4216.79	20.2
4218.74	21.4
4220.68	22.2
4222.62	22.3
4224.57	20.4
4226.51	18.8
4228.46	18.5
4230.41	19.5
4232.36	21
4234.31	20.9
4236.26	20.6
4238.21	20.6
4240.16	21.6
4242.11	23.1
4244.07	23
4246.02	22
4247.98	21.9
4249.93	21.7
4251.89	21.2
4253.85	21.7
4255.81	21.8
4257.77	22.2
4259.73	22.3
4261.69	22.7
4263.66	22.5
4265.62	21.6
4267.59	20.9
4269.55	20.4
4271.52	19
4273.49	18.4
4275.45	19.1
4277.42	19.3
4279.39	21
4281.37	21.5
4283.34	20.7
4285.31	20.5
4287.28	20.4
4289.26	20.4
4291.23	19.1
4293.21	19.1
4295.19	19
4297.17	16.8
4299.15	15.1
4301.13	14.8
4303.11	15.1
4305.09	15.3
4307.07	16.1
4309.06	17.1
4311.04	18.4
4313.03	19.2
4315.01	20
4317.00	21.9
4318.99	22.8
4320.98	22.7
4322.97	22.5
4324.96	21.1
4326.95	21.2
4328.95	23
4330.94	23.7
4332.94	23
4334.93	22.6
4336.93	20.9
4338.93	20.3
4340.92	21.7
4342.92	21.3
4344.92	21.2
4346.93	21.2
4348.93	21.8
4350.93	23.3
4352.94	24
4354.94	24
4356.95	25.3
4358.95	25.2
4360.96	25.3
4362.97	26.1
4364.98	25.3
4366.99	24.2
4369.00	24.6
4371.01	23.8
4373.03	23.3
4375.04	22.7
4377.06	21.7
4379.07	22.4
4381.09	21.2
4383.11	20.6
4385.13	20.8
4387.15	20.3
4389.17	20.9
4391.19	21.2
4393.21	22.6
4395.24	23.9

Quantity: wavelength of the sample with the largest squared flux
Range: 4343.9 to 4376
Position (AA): 4362.97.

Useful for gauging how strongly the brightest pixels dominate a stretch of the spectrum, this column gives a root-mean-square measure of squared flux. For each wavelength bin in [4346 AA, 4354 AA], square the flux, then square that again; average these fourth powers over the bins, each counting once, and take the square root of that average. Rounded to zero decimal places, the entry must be 513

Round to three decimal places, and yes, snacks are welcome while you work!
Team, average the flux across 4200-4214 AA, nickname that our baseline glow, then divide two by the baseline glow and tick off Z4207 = 0.104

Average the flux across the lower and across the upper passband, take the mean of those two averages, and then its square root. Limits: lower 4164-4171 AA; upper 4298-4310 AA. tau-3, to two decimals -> 4.21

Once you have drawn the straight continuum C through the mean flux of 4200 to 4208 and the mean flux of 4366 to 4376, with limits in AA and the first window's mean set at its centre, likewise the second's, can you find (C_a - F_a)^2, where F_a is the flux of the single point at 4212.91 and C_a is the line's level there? 0.1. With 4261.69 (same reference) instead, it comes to 3.5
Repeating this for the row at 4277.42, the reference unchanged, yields 3.8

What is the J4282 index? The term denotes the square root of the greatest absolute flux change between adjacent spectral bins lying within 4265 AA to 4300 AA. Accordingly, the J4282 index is 1.48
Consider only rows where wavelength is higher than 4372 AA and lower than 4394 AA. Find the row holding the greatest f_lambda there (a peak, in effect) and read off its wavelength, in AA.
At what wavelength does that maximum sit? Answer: 4373.03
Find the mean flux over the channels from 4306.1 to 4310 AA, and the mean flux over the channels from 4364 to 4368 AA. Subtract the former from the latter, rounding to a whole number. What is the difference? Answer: 8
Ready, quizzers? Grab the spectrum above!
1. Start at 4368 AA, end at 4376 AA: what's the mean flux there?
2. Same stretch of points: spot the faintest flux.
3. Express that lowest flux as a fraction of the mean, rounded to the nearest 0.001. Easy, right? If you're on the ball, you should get 0.962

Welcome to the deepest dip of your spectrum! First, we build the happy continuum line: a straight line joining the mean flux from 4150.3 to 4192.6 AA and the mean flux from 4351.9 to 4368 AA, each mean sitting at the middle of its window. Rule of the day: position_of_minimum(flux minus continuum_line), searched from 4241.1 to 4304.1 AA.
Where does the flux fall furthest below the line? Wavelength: 4301.13 AA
